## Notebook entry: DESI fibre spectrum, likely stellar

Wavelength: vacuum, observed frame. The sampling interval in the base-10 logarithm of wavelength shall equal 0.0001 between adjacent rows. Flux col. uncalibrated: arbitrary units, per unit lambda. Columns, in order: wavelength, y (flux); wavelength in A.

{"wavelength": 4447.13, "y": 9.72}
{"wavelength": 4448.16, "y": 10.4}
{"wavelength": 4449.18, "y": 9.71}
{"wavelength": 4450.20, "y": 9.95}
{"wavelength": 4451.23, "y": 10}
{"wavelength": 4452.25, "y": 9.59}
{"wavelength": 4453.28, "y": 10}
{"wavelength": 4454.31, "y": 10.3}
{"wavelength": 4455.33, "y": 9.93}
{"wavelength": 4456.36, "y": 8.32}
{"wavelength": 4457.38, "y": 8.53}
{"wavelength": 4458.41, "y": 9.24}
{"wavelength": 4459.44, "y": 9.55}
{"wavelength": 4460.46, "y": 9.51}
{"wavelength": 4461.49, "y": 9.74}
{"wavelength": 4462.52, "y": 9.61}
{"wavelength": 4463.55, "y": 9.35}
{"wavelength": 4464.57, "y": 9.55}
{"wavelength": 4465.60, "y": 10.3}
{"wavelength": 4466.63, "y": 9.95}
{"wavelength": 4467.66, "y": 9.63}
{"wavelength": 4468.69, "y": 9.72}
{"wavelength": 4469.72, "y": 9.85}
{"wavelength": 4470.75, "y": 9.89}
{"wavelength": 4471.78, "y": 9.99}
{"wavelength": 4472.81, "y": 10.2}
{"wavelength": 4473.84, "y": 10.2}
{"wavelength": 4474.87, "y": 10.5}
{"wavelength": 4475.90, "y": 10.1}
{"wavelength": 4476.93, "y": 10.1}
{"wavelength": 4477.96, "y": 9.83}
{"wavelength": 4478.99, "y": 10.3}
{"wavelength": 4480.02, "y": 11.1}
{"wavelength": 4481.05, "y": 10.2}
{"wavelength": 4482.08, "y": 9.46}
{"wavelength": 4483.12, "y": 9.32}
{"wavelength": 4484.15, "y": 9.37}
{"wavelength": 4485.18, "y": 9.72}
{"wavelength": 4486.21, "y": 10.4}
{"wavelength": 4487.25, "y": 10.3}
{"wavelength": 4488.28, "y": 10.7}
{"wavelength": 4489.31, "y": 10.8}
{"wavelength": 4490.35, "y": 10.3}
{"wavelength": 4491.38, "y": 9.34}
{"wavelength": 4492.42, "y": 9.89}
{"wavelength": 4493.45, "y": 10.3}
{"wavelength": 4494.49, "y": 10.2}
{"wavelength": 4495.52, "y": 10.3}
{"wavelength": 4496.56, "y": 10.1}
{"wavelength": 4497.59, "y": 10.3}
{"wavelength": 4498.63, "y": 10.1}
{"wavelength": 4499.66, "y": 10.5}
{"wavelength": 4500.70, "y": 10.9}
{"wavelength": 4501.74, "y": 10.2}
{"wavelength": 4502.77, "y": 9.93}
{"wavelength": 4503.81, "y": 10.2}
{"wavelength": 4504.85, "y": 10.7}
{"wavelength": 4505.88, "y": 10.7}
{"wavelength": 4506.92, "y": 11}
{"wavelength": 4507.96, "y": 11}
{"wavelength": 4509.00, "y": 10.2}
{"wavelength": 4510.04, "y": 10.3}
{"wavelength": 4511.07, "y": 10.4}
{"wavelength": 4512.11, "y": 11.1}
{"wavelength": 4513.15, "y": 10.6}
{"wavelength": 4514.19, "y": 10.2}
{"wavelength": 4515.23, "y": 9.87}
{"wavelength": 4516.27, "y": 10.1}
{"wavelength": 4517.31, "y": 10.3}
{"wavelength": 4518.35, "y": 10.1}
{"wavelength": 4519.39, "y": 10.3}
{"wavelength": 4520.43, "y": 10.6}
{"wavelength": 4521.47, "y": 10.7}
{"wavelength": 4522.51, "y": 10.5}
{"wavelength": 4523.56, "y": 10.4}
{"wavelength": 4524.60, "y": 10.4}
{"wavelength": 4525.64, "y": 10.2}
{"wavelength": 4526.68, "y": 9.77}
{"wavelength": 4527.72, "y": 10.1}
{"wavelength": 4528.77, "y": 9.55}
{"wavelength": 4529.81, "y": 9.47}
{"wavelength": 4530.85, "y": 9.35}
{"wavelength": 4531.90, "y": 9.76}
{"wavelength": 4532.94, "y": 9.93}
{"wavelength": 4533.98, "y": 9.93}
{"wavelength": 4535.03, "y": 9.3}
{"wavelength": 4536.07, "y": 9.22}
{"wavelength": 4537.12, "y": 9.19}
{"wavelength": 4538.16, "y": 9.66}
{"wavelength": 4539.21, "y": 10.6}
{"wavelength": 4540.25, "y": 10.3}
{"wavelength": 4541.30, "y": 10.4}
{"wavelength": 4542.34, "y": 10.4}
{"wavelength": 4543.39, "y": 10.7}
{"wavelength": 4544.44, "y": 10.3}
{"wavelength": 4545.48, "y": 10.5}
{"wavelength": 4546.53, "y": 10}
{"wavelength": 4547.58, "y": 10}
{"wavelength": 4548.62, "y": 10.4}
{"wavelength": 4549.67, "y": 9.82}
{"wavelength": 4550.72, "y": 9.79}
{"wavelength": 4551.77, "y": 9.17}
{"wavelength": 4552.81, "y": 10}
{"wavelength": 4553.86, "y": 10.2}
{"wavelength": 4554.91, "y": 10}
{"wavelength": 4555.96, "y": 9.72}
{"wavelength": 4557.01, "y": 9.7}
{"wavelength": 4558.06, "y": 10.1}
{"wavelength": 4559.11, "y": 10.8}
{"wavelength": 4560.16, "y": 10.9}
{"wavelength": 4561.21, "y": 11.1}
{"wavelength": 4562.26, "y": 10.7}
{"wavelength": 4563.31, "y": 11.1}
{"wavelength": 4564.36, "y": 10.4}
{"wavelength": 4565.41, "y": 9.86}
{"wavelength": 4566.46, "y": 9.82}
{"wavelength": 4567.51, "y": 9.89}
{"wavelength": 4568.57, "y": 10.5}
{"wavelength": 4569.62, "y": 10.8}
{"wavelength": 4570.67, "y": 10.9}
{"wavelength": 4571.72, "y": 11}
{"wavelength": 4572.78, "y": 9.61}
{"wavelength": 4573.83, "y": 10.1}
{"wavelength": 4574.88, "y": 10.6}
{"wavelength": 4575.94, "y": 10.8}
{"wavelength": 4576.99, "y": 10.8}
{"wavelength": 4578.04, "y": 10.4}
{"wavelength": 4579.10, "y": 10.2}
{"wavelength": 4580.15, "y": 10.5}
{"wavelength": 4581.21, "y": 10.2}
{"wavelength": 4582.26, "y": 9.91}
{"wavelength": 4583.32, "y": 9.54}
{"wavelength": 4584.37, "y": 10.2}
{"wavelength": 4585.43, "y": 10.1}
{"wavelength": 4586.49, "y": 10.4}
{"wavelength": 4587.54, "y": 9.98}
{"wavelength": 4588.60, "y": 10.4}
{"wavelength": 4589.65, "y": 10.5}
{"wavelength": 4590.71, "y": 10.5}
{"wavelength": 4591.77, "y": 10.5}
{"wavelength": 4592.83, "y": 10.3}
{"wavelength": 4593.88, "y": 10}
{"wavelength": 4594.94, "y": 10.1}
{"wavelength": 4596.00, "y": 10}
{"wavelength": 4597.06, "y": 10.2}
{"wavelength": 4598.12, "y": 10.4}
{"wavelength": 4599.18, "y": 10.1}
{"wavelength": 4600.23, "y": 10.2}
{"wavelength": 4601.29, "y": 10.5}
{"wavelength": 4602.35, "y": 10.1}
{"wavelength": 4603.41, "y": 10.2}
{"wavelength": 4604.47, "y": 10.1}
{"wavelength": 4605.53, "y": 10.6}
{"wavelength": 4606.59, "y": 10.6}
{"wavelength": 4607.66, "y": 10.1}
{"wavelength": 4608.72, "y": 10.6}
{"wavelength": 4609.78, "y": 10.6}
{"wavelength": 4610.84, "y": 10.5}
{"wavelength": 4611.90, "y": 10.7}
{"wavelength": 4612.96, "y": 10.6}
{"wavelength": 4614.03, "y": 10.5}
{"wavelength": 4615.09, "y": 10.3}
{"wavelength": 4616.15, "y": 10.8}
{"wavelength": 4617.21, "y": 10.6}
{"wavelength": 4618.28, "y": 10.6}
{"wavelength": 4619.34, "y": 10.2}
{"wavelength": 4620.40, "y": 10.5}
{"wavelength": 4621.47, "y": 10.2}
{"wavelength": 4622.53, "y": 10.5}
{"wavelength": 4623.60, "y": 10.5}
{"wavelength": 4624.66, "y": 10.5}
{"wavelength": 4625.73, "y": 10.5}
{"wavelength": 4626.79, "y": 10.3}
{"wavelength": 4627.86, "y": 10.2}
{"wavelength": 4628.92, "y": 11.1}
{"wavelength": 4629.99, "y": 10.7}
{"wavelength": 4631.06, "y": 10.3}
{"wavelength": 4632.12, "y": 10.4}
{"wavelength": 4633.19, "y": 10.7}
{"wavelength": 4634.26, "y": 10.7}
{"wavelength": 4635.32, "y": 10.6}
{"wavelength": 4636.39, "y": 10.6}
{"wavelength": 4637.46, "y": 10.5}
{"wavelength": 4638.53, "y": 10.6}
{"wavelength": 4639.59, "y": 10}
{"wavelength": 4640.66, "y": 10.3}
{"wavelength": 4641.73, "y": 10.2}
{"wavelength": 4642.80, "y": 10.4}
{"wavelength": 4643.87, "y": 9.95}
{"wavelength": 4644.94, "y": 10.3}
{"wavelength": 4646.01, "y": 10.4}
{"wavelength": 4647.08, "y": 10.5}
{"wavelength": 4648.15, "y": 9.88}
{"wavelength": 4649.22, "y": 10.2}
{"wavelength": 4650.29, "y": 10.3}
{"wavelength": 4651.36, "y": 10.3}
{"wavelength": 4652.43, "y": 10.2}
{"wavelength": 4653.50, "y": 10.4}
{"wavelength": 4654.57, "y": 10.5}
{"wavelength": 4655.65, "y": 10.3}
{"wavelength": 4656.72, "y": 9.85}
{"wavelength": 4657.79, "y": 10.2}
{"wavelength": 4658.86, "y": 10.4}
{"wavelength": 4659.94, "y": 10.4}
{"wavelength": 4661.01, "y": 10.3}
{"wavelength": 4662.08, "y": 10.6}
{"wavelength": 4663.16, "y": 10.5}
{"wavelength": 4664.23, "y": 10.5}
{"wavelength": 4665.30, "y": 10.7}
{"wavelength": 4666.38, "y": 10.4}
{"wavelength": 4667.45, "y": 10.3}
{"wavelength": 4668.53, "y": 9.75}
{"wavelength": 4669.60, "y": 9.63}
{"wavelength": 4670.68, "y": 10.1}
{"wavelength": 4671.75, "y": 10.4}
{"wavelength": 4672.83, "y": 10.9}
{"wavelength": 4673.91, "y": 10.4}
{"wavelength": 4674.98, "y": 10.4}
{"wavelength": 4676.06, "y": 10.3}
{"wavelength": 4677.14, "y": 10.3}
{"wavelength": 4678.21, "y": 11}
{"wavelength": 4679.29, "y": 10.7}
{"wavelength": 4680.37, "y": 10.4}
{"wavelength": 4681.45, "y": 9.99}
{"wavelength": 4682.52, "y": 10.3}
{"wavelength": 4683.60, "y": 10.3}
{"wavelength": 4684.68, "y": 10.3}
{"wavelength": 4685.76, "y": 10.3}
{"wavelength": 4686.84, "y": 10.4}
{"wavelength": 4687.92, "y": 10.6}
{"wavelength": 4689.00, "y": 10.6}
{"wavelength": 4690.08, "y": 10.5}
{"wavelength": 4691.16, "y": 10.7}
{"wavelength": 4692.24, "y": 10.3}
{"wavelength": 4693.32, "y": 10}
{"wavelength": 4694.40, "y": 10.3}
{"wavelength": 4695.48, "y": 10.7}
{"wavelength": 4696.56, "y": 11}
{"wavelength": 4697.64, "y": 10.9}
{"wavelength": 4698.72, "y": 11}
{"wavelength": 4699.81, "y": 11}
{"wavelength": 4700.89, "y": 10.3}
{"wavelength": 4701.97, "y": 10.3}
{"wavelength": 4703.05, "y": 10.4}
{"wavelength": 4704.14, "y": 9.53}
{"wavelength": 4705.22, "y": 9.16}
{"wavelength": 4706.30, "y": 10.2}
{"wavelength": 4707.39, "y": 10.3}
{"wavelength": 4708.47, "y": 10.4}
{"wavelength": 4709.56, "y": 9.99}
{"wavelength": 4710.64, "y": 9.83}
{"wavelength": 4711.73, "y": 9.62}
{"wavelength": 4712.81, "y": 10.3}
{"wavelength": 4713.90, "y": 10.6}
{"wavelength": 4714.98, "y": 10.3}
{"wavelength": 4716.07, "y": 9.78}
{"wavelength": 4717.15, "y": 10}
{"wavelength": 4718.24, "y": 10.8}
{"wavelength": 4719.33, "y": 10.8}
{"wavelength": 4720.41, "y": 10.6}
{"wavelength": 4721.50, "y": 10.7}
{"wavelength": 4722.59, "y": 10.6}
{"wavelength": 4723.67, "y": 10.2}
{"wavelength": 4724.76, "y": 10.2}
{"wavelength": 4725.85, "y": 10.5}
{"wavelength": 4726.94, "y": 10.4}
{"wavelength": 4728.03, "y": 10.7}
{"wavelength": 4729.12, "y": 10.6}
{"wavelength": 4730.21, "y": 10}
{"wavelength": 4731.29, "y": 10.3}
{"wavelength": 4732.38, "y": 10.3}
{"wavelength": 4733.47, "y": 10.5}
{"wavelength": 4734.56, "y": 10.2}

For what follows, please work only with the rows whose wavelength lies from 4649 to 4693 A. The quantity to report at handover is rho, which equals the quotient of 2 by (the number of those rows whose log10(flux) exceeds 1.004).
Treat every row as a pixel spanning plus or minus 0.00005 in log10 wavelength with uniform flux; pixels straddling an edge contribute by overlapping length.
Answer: 0.05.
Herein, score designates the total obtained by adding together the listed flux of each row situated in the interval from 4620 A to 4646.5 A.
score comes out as 261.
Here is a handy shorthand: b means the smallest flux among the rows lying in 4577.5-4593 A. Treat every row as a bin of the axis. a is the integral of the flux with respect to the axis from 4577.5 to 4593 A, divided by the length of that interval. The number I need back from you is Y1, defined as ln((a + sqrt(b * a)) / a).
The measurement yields 0.676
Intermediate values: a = 10.2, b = 9.54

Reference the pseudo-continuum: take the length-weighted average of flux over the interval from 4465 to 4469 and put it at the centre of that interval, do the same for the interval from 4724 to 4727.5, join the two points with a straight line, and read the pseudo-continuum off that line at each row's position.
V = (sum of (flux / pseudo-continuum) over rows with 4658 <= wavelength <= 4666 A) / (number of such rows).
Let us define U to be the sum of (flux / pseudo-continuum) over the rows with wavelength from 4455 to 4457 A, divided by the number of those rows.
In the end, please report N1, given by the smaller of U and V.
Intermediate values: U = 0.925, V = 1.03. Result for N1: 0.92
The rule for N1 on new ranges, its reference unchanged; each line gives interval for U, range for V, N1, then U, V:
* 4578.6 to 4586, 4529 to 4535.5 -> 0.96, 1.001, 0.96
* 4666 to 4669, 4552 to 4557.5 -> 0.99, 0.992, 0.99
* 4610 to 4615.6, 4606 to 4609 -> 1.03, 1.037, 1.03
